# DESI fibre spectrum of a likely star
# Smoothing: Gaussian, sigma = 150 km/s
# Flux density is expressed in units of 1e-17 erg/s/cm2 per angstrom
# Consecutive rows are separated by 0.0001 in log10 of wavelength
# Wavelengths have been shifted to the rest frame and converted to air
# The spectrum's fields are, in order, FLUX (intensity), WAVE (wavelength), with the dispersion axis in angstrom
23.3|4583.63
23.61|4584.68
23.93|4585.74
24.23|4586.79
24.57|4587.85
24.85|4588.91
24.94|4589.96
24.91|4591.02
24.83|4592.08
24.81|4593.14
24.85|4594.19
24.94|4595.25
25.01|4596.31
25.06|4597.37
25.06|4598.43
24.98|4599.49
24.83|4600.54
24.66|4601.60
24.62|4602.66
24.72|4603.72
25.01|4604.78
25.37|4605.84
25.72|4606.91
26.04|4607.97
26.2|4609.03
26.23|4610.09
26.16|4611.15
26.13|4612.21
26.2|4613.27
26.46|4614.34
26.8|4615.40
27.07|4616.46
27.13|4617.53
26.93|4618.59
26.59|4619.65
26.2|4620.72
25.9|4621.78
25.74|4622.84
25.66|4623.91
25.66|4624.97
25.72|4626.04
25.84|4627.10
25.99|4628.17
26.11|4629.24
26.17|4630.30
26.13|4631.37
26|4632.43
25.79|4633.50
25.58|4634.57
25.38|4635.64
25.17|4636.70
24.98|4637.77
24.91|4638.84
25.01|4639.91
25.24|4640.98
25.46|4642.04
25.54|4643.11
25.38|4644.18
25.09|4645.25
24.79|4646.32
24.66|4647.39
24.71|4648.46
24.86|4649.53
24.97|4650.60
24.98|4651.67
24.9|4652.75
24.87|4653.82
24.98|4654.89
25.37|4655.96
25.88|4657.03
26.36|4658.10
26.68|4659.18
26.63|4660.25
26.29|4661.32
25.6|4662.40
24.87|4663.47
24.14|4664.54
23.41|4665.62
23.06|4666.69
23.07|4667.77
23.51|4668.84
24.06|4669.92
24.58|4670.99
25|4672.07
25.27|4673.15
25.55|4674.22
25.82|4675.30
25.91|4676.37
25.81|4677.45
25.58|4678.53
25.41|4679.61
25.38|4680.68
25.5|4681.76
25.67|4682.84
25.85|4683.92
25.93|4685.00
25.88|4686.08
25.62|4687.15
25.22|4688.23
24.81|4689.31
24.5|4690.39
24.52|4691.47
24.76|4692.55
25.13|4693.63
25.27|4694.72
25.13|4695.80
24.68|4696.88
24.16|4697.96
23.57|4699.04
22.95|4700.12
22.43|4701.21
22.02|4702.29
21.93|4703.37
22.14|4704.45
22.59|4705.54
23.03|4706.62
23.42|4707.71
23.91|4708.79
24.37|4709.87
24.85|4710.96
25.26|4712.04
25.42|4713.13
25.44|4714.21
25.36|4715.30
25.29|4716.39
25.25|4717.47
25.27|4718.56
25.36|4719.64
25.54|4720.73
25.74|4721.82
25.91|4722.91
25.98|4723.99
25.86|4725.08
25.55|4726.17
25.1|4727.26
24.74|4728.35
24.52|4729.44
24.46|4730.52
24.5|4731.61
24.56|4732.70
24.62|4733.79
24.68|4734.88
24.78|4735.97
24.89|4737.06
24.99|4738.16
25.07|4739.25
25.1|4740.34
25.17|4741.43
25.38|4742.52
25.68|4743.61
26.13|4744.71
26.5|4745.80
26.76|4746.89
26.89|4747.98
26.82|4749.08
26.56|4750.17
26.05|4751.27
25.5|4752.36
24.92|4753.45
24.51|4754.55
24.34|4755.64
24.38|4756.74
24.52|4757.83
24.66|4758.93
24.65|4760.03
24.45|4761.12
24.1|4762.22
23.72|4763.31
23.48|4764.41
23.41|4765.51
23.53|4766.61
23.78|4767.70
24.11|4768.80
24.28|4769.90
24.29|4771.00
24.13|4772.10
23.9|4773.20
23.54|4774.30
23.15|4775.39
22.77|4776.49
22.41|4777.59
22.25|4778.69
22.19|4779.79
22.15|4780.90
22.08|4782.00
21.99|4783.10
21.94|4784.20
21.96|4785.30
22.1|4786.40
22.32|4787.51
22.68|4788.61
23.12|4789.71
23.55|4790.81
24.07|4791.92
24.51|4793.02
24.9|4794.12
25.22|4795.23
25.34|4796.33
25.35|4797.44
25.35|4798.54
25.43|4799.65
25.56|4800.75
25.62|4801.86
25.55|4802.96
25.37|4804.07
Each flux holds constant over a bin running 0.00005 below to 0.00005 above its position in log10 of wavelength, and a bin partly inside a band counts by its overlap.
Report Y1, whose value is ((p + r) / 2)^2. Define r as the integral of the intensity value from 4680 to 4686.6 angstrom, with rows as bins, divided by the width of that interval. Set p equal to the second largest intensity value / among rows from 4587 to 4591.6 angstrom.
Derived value 640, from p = 24.91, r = 25.7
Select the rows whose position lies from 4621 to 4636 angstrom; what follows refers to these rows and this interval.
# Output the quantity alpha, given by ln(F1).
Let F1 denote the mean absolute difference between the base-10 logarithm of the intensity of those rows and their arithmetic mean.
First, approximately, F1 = 0.003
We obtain -5.8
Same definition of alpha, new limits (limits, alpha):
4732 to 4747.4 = -4.7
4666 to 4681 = -4.2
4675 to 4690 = -5.5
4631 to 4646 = -5.3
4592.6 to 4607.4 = -5.7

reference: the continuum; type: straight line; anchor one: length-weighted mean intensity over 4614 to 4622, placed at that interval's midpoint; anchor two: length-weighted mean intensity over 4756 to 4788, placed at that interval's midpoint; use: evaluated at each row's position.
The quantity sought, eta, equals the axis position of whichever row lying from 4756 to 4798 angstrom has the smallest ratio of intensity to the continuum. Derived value 4784.20 angstrom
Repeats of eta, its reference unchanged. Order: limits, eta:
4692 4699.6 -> 4699.04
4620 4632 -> 4623.91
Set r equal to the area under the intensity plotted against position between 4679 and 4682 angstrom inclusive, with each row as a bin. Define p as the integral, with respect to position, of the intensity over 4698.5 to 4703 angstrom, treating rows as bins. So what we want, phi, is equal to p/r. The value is 1.34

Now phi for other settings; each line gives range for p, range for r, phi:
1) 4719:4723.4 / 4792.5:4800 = 0.60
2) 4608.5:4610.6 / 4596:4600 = 0.55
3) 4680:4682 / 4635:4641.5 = 0.31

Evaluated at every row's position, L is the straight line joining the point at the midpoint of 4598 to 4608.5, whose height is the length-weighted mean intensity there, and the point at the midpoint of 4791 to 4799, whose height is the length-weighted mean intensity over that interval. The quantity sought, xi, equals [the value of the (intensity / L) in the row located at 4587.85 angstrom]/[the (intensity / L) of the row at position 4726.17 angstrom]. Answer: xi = 0.96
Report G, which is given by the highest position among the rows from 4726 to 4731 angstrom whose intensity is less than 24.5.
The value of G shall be 4730.52 angstrom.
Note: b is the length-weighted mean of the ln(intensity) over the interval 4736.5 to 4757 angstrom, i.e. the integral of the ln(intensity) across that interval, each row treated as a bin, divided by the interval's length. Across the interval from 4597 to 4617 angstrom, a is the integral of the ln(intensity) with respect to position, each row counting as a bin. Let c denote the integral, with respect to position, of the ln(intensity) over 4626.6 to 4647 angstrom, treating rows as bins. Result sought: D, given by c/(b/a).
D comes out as 1323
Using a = 64.9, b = 3.24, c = 66.1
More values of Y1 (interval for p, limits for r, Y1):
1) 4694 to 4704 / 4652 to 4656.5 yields 629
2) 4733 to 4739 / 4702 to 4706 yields 554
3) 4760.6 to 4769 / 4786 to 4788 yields 535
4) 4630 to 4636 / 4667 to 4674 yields 635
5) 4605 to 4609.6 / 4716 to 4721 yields 661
